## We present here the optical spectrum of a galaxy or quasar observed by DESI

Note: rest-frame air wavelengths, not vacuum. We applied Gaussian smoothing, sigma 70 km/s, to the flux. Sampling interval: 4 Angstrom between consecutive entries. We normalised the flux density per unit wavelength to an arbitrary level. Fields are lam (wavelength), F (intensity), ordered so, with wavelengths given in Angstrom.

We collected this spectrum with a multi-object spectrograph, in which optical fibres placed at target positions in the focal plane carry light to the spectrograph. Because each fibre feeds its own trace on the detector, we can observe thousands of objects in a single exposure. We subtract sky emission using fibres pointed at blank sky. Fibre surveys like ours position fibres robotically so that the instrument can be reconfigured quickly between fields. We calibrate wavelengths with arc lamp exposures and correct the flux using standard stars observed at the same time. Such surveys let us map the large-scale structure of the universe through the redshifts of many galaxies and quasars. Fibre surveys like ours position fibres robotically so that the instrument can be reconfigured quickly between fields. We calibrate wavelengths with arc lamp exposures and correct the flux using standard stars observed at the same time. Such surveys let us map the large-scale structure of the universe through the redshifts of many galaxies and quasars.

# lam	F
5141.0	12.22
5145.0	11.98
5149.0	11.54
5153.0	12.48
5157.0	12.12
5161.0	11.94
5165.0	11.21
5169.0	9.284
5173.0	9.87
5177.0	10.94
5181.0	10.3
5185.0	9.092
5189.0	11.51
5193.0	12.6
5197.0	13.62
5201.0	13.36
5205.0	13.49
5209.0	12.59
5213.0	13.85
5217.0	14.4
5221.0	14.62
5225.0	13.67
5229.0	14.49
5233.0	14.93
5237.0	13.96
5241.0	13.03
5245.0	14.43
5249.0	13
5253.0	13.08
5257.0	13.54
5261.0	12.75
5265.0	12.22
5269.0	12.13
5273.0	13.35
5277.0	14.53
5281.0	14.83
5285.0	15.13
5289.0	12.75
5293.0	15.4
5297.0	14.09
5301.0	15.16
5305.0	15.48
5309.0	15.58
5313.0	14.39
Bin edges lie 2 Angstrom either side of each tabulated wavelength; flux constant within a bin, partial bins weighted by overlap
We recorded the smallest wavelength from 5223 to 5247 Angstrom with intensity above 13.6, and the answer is 5225.0 Angstrom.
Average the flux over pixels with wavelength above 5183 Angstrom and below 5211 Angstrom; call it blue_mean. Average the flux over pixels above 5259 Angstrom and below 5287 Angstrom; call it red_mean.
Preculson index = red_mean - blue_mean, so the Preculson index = 1.2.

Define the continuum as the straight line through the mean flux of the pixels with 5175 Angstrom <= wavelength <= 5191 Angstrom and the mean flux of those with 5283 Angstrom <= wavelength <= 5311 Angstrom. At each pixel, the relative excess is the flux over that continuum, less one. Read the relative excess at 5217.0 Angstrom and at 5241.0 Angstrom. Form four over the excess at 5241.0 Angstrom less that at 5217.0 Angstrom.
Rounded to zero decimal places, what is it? -20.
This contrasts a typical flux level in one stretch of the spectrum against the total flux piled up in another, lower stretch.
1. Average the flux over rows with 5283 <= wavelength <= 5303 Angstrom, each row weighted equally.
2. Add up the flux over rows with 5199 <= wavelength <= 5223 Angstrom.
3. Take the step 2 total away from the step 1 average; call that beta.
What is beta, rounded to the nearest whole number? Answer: -68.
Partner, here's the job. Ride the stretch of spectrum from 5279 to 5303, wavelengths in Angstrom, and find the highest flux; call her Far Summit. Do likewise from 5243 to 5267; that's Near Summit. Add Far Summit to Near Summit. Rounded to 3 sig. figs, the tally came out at 29.8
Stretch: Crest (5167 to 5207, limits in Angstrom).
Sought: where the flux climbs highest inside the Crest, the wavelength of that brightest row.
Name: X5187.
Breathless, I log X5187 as 5197.0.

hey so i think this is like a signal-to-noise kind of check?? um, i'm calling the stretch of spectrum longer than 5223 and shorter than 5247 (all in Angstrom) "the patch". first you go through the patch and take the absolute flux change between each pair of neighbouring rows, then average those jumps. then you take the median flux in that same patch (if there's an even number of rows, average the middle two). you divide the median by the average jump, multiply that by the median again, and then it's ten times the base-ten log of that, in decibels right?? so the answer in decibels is 23.4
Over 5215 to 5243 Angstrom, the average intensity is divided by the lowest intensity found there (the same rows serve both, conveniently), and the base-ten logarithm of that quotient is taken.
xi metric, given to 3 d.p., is 0.036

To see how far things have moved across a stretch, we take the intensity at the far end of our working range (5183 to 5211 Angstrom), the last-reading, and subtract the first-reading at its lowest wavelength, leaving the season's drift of 3.5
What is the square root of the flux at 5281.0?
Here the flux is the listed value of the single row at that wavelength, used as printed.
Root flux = 3.9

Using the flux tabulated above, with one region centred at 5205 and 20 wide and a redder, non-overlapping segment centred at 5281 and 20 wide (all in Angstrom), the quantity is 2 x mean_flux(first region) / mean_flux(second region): 1.90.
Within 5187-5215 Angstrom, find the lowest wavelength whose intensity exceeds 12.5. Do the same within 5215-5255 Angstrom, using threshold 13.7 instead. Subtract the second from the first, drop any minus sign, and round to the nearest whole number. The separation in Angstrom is 24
